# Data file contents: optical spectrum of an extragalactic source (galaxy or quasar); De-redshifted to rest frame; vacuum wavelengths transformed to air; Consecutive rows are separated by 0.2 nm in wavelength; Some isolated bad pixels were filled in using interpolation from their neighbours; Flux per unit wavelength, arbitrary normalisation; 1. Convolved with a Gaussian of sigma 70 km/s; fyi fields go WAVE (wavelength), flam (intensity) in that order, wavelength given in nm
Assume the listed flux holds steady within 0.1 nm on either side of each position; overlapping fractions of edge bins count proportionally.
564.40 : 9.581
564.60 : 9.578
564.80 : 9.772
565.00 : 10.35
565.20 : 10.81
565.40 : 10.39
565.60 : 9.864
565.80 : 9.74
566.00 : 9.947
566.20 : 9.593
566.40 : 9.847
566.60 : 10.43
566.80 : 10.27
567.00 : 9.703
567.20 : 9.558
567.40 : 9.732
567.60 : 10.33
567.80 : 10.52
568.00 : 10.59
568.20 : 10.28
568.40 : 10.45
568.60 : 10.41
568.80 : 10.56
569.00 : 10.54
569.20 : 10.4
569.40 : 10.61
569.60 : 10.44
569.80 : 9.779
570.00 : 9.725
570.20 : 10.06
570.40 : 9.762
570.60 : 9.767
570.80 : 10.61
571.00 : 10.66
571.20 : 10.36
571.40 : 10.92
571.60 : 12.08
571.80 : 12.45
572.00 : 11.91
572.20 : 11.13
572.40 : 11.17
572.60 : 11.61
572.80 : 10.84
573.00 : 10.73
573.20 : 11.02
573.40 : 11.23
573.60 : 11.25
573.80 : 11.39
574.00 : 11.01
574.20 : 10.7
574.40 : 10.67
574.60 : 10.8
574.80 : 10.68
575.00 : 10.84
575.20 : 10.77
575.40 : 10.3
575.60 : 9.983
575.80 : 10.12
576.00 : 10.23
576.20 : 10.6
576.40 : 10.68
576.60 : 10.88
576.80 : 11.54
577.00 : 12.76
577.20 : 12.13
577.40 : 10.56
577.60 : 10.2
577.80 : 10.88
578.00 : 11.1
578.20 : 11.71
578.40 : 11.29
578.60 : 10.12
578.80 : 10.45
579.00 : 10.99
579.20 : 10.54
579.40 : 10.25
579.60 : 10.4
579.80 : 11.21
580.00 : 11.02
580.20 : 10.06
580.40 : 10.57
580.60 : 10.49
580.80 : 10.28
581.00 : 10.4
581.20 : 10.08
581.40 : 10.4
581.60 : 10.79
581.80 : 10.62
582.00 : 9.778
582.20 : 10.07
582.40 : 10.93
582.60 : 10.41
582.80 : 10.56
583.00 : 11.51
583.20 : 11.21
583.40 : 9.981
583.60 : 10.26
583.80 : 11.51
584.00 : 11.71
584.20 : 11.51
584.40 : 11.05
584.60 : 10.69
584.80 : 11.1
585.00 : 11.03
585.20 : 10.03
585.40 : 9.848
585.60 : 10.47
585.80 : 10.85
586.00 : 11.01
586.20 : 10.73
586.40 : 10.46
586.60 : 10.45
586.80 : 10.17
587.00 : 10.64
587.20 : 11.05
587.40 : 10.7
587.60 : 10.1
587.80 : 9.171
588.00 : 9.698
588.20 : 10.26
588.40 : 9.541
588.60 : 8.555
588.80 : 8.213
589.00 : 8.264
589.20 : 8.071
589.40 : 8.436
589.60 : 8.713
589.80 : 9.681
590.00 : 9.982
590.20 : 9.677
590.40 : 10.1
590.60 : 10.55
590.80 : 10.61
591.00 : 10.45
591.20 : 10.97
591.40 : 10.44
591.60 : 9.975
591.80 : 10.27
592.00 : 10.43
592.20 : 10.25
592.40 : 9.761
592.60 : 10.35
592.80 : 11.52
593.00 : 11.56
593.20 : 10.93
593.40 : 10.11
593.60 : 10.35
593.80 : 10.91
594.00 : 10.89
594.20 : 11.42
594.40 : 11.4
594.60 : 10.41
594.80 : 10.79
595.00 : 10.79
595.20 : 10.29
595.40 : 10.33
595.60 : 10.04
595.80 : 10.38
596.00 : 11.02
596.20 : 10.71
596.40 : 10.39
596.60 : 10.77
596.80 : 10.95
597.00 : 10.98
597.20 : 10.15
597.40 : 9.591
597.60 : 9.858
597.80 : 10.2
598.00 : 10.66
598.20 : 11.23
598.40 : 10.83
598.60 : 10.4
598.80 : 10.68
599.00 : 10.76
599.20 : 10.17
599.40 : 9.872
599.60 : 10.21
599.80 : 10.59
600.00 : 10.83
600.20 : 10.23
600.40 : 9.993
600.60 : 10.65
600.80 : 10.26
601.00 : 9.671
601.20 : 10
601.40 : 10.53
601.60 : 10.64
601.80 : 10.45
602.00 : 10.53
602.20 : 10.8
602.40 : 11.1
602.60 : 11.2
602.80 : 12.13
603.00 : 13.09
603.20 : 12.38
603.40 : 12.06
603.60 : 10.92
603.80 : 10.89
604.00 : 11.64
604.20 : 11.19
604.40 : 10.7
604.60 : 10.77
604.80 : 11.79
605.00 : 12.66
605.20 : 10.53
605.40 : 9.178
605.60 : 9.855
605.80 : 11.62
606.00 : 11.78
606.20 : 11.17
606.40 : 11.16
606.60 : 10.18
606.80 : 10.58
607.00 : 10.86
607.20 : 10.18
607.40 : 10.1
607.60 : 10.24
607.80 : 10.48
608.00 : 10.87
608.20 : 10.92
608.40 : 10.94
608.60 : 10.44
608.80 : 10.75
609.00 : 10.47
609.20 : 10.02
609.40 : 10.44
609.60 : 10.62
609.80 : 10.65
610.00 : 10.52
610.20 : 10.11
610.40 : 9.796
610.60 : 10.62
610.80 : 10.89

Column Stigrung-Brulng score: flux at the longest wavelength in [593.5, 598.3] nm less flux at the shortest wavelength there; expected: 0.9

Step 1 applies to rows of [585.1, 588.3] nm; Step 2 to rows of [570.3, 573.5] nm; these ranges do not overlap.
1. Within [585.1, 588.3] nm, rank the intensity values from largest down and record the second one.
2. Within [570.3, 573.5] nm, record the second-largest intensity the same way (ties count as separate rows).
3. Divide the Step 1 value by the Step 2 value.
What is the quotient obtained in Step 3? 0.91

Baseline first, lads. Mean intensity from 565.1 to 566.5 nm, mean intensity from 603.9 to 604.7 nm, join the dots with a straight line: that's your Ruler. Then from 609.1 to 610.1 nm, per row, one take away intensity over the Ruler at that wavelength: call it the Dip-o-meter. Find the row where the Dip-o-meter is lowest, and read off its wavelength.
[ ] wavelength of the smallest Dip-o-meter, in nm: 609.80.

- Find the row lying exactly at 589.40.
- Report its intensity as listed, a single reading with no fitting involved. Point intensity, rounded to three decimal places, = 8.436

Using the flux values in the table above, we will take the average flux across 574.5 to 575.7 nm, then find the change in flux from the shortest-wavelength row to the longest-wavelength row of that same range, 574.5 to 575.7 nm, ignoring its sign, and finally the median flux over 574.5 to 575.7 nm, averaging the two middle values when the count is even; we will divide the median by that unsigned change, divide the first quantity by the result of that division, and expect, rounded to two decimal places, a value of 0.80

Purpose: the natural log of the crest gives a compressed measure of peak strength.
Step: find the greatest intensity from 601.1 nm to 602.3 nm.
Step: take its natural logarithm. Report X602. 2.38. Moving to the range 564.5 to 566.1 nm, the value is 2.38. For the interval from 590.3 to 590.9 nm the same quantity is 2.36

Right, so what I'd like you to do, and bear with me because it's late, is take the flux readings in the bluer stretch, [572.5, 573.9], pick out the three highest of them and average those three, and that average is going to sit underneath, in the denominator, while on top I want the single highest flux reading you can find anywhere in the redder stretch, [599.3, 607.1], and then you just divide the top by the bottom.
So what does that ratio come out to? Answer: 1.15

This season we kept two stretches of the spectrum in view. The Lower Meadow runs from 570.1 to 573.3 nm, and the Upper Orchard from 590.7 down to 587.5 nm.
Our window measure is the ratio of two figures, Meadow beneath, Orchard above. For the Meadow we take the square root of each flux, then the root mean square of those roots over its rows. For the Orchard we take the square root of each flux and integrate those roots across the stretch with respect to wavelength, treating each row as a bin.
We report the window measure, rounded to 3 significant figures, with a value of 2.95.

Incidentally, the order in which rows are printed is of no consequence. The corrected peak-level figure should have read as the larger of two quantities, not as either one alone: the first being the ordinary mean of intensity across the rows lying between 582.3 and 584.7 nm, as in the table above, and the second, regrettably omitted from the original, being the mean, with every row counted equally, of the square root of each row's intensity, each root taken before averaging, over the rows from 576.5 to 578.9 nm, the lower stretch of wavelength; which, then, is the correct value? 10.9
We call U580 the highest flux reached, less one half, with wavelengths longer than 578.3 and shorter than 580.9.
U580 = 10.8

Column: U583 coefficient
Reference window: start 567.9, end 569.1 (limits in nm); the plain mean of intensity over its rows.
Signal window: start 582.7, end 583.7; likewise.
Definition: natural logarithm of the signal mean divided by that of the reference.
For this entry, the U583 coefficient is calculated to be 0.022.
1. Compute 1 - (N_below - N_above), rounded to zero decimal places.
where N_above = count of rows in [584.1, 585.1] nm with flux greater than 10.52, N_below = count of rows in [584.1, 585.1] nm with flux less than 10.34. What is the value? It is 6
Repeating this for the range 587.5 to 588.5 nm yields -4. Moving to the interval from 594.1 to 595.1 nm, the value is 5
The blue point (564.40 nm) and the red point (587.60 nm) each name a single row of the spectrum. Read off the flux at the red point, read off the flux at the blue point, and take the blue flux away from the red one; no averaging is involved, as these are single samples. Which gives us 0.52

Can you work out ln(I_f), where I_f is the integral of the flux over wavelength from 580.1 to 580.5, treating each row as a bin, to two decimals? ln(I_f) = 1.42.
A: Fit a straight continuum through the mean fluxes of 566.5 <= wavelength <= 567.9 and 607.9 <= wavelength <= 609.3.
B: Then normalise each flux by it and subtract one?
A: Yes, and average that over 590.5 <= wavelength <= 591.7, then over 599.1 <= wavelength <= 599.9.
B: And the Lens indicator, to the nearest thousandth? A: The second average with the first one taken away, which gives -0.038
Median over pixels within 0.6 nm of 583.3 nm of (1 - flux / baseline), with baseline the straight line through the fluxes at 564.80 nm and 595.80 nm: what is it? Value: -0.07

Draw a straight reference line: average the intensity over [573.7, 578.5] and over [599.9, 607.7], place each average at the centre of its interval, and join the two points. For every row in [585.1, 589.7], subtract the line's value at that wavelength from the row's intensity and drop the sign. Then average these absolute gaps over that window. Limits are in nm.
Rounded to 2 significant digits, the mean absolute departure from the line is 1.1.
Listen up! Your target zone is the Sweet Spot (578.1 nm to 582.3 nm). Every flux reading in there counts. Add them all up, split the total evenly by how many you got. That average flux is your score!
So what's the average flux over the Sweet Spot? 10.55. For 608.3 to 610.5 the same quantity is 10.43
